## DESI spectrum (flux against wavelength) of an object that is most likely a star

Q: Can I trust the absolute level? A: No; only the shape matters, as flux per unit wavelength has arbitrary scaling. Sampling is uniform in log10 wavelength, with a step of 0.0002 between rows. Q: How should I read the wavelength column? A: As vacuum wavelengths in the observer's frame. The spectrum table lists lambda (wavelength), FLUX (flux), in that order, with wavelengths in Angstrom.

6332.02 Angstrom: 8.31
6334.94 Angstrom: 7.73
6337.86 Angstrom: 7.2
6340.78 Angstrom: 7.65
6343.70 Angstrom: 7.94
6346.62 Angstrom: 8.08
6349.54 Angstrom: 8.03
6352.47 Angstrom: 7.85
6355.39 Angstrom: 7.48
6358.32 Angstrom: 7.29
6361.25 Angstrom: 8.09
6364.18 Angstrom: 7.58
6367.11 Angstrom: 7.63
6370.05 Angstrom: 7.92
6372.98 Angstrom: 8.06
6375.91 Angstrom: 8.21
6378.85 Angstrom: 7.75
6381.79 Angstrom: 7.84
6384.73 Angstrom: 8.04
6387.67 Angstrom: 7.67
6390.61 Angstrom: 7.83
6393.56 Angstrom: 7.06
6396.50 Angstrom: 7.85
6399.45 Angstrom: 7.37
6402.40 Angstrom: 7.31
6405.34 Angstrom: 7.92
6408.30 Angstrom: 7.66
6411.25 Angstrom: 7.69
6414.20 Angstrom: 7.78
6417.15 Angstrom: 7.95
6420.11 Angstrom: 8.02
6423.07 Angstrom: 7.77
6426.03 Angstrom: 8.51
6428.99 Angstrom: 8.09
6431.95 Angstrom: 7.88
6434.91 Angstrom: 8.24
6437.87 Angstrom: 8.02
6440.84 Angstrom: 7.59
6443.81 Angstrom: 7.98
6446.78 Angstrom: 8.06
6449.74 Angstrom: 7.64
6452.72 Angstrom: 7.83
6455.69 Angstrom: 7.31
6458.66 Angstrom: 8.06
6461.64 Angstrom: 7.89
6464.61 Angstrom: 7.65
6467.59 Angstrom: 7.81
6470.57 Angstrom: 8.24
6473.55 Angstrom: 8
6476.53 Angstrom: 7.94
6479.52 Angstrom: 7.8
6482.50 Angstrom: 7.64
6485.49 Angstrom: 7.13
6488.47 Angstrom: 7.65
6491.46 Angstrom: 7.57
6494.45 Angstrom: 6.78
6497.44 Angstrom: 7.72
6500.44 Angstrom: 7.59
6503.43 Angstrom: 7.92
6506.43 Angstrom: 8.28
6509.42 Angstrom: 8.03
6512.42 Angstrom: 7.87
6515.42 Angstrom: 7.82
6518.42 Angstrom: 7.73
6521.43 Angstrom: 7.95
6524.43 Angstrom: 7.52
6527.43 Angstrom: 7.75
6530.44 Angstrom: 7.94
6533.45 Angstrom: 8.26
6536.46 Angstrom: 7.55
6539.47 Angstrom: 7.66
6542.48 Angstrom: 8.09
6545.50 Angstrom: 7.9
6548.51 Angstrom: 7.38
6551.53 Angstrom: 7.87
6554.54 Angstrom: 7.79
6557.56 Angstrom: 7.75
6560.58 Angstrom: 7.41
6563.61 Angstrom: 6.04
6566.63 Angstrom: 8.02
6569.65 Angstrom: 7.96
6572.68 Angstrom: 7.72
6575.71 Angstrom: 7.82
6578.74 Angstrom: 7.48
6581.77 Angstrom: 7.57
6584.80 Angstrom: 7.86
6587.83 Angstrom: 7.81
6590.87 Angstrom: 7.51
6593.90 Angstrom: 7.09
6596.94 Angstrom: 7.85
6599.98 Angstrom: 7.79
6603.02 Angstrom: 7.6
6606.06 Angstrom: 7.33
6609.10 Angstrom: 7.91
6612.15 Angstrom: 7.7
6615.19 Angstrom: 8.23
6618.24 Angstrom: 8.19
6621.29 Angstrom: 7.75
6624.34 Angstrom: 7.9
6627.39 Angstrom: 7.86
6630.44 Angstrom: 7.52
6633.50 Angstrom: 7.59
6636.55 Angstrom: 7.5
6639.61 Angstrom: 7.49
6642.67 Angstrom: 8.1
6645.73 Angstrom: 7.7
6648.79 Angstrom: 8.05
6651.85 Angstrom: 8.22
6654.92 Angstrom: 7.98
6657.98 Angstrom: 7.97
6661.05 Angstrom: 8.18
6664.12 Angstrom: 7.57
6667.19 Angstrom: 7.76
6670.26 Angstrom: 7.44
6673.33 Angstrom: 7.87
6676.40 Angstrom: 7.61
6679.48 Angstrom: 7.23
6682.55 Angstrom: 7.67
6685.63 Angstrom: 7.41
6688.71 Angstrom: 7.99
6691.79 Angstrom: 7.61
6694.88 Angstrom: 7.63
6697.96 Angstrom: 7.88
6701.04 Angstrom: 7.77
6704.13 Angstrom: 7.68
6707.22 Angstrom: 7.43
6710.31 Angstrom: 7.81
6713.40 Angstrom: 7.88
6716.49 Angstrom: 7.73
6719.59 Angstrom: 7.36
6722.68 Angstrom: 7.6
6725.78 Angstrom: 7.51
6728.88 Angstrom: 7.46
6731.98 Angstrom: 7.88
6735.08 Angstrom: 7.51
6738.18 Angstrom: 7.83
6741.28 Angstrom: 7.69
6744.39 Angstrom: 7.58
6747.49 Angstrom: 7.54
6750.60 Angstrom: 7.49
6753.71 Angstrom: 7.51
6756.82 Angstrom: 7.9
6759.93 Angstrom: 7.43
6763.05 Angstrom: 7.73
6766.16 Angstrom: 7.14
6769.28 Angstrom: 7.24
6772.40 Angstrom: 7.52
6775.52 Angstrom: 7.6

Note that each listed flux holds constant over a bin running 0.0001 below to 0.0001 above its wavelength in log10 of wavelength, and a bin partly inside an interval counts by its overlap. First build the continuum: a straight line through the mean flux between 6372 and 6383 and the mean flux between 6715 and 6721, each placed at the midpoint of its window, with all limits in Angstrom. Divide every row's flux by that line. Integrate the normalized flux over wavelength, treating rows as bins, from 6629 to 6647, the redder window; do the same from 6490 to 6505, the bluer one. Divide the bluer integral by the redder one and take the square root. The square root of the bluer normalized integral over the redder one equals 0.89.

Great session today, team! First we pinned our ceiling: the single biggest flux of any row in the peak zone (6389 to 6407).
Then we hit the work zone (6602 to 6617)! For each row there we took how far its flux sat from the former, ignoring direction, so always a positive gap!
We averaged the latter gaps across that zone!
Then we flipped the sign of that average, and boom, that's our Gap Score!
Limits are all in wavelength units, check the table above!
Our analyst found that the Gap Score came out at -0.29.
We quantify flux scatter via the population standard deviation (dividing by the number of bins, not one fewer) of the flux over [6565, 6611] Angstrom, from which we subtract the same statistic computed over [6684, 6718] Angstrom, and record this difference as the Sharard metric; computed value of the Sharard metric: 0.07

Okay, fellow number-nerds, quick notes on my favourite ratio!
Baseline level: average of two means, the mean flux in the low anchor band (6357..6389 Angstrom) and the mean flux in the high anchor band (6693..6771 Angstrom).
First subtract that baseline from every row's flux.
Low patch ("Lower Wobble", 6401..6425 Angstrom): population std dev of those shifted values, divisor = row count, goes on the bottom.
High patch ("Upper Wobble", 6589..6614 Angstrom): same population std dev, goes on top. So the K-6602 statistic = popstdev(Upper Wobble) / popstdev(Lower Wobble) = 1.3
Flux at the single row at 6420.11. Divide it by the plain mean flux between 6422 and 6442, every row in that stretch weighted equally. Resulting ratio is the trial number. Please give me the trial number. 1.00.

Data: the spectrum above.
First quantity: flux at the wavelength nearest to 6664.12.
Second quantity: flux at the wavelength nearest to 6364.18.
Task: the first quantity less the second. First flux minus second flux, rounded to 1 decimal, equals 0.0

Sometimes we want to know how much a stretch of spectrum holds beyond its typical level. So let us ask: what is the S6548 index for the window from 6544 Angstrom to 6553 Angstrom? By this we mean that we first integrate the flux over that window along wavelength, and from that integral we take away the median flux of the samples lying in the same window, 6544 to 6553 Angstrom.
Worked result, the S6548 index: 62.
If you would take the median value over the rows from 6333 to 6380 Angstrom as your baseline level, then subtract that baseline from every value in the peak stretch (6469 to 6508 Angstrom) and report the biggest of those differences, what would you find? 0.48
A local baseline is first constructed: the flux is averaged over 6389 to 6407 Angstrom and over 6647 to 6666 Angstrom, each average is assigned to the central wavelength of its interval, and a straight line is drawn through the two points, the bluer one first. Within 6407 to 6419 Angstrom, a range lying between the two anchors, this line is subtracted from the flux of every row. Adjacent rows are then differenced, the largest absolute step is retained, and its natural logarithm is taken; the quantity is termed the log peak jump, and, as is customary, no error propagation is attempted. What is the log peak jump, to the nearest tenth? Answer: -1.8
